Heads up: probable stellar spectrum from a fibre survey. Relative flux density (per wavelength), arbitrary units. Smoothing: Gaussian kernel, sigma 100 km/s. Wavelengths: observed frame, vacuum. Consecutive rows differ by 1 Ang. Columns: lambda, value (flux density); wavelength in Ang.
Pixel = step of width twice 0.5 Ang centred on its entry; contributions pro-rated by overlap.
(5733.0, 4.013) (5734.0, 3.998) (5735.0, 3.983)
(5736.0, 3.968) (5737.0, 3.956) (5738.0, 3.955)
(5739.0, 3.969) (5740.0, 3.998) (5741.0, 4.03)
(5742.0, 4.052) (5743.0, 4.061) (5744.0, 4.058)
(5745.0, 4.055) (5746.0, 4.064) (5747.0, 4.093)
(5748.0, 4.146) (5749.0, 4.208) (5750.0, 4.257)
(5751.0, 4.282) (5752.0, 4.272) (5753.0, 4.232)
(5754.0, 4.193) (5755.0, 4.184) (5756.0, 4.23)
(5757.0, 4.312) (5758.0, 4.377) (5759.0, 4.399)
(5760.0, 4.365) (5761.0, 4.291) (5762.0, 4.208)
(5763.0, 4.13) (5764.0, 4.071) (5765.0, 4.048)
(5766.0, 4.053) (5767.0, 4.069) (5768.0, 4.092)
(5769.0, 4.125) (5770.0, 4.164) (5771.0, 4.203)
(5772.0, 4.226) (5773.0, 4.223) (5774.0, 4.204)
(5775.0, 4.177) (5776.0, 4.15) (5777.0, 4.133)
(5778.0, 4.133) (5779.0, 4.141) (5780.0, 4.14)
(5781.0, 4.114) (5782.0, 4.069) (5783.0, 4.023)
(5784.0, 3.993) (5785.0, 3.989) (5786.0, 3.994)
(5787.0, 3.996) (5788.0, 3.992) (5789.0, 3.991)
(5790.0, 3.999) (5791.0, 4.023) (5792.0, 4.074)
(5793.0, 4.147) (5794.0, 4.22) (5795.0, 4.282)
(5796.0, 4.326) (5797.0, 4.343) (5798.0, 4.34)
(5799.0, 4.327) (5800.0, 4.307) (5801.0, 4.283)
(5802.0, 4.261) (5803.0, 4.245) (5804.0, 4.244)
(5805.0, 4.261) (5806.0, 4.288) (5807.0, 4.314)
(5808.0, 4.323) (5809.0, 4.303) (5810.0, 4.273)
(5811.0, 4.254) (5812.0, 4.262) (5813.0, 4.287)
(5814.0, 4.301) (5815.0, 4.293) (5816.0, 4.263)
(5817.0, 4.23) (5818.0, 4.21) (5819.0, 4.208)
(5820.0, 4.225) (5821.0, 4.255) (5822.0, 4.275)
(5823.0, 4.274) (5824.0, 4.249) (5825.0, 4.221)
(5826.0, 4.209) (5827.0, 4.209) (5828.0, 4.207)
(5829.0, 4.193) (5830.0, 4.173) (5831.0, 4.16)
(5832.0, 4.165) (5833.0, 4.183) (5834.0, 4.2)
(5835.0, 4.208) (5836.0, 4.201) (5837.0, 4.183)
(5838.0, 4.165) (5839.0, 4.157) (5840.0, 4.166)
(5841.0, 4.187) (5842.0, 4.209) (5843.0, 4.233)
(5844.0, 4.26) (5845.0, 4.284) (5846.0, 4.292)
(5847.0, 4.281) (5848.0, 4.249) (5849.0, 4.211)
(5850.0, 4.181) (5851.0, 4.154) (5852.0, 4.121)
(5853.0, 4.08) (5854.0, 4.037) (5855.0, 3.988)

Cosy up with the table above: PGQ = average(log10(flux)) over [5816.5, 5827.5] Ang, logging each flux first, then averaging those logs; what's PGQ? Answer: 0.627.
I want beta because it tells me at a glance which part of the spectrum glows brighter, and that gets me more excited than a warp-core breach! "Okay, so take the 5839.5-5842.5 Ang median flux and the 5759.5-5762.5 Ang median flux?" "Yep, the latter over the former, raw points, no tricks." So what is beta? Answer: 1.02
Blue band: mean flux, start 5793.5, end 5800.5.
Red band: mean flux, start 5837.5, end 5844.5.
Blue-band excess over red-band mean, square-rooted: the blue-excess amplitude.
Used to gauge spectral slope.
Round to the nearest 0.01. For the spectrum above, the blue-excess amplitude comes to 0.33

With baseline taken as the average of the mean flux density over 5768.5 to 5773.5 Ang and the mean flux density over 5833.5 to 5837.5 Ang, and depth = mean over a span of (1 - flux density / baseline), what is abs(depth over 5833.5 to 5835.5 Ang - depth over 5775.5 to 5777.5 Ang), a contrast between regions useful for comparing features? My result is 0.015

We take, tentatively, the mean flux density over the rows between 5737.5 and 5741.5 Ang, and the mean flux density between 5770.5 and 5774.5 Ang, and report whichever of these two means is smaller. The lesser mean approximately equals 3.99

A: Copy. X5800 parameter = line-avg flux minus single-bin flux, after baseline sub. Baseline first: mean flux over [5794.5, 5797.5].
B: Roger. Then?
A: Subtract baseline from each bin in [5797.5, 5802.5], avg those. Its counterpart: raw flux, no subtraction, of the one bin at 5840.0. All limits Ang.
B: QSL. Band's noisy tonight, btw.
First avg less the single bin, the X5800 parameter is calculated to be -4.18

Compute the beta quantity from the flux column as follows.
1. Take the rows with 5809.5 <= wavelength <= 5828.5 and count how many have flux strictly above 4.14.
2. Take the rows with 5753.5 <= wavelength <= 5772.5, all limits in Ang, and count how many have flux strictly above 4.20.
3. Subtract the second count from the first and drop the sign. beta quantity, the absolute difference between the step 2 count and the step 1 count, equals 10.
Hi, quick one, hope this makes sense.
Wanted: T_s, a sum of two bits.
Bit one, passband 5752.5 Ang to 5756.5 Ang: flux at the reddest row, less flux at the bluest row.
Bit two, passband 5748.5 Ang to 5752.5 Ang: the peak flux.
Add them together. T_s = 4.28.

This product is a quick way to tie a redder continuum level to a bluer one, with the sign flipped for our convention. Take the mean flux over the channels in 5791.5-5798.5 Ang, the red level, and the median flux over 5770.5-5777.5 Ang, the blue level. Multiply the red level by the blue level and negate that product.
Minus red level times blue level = -17.9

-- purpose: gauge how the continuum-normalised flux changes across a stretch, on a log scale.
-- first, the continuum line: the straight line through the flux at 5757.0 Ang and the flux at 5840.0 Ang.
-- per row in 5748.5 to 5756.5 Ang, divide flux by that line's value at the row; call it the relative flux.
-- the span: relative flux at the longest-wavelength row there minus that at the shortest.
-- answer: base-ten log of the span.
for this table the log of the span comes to -2.1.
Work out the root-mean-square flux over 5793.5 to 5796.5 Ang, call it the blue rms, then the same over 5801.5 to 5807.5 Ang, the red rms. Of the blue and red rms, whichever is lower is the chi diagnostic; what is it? 4.27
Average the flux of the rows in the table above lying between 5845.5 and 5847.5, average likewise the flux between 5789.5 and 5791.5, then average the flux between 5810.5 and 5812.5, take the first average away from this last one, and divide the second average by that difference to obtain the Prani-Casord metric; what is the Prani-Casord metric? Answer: -141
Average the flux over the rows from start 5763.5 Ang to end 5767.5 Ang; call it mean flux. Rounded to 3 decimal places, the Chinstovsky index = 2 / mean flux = 0.493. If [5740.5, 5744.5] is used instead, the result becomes 0.494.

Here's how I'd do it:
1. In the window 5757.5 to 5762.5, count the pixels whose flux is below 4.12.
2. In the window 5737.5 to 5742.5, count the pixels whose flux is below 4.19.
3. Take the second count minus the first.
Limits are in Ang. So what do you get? 5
